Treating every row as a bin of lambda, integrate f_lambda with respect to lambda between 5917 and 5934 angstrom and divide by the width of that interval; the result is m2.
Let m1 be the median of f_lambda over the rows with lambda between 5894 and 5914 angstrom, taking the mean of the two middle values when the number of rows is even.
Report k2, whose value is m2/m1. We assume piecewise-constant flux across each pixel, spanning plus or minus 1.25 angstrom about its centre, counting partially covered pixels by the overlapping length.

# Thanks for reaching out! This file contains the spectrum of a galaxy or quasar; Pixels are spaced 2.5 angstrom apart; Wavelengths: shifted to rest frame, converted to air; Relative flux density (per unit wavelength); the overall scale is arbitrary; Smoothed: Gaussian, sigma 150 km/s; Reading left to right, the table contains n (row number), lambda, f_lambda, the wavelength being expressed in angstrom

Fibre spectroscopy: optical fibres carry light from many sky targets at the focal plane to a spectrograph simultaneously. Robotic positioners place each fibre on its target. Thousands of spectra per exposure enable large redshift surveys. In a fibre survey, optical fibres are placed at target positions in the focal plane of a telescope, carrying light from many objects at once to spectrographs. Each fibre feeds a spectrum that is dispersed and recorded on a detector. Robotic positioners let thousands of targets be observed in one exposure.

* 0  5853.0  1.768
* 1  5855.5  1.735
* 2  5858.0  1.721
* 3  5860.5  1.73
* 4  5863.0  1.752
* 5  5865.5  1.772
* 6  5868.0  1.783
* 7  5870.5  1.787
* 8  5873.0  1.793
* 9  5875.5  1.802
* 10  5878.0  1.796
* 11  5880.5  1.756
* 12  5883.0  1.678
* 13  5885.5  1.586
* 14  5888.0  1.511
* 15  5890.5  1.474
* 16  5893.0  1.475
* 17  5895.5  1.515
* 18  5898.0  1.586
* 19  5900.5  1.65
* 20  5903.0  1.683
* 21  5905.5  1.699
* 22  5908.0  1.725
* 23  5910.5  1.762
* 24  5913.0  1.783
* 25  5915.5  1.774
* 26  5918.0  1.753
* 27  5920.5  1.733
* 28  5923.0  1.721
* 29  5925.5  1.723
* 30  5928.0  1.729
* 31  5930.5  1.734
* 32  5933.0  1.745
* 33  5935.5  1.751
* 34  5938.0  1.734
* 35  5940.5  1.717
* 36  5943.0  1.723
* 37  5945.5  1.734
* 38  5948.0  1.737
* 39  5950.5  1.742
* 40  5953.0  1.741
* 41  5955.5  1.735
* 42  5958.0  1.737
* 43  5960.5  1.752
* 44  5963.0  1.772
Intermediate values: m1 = 1.69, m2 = 1.73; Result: 1.03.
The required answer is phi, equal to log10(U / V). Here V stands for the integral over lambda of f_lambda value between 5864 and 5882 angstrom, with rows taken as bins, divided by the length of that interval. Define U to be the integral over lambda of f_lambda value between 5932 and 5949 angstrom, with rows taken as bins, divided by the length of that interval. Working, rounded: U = 1.734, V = 1.78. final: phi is -0.012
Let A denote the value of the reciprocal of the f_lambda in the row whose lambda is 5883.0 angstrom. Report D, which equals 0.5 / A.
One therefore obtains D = 0.839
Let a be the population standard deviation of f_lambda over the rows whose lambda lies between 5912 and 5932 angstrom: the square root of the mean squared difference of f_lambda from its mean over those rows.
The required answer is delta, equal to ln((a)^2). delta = -7.6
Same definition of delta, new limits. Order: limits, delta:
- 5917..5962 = -9.2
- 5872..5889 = -4.5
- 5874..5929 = -4.5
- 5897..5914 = -5.6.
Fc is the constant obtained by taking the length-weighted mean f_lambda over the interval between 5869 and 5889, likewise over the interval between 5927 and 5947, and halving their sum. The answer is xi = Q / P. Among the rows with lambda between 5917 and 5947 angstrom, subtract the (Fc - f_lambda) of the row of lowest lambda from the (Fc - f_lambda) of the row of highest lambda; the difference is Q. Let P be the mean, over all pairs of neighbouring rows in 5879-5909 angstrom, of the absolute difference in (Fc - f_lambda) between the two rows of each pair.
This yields 0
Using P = 0.048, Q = 0.02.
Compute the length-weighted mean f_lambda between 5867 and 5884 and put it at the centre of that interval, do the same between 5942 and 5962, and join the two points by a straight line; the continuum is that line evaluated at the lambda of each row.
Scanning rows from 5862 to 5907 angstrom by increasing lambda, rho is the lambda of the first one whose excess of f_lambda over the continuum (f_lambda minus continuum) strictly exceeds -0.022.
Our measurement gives 5865.5 angstrom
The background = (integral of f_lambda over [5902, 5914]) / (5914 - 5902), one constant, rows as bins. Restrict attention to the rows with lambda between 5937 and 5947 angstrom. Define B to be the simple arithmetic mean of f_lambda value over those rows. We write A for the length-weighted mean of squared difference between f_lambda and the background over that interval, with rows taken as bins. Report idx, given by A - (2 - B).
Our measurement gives -0.27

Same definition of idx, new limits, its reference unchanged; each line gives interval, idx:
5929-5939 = -0.26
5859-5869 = -0.24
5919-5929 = -0.27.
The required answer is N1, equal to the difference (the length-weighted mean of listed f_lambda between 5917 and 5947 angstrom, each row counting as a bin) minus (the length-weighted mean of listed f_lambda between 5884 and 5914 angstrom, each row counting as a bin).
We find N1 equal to 0.11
